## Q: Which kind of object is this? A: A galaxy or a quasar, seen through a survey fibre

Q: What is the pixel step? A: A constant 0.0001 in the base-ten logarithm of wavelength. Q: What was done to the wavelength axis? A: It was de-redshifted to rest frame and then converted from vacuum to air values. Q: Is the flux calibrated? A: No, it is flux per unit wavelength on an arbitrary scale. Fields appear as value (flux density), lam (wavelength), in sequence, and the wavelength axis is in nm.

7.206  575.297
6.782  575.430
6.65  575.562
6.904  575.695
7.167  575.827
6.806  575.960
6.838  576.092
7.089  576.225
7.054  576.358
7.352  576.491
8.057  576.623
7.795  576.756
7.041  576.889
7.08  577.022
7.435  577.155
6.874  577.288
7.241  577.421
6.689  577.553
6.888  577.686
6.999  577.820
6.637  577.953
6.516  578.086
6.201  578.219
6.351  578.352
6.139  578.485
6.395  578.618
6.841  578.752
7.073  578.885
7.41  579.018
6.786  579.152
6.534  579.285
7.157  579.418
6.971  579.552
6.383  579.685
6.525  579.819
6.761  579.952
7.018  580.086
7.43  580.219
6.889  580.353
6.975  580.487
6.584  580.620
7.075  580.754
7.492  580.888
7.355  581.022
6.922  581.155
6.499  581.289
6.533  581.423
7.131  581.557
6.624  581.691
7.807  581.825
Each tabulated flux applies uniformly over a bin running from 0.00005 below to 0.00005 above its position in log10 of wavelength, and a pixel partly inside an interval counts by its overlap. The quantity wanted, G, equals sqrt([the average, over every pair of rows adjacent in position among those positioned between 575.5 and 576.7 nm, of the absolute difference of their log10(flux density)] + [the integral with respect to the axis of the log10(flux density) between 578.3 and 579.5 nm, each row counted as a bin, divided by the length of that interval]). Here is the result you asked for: 0.919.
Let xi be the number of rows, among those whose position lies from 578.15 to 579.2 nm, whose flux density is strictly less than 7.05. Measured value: 6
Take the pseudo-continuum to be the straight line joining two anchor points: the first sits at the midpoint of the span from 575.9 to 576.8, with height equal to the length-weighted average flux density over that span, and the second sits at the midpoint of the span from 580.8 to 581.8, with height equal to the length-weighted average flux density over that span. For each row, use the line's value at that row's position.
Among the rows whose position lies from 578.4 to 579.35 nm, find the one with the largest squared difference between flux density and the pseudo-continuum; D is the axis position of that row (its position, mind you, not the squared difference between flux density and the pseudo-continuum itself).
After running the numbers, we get 578.485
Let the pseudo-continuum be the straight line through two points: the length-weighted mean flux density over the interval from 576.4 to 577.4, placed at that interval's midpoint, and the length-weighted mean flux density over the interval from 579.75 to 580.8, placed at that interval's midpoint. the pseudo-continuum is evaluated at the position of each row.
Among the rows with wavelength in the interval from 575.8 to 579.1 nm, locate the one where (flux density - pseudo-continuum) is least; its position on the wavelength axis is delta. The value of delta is 578.485 nm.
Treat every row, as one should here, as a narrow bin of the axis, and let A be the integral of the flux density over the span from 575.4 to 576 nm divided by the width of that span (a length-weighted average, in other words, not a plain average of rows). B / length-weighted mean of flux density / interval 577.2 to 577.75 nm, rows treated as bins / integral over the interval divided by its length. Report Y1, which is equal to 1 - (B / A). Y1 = -0.01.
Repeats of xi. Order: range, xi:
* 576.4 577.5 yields 2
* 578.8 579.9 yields 5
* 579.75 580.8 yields 6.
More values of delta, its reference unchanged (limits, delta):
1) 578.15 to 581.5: 578.485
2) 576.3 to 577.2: 576.358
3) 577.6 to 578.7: 578.485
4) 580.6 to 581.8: 580.620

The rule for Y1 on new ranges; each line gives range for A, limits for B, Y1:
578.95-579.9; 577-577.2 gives -0.07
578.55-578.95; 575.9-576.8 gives -0.08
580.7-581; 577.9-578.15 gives 0.10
